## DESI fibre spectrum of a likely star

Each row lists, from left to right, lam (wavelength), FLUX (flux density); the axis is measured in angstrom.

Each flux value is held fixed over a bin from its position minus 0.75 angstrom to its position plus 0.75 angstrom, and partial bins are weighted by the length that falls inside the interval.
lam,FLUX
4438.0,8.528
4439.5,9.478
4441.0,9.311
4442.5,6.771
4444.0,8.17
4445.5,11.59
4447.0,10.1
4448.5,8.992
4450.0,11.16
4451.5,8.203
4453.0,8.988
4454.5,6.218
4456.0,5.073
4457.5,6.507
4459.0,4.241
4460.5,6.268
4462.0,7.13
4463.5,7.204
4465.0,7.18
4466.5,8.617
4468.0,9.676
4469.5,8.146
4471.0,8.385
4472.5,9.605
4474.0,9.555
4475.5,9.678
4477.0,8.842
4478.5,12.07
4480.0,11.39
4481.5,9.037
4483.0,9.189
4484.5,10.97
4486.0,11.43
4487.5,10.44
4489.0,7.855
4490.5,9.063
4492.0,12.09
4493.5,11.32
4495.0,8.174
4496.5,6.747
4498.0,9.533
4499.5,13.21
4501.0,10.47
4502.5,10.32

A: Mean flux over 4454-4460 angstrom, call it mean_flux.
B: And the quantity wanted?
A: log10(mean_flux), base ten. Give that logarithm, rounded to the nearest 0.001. 0.741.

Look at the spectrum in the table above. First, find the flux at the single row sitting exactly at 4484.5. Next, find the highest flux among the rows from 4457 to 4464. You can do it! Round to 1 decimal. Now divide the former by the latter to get 1.5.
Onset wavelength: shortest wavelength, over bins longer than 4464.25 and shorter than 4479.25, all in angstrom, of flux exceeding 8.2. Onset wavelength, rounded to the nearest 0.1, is 4466.5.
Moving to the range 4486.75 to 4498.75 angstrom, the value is 4487.5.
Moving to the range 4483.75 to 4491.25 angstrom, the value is 4484.5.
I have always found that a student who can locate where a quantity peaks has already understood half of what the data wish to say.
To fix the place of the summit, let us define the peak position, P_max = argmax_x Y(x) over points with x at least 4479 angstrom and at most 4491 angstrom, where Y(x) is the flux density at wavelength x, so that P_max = 4486.0 angstrom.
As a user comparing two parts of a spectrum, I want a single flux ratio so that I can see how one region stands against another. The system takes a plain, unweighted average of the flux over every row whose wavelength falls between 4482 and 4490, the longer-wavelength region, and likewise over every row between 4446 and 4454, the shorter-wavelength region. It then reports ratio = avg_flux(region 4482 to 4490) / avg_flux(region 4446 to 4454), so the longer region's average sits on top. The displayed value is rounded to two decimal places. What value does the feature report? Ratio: 1.05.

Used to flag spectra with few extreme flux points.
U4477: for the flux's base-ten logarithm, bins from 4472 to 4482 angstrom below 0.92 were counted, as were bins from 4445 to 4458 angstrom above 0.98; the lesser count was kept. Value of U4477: 0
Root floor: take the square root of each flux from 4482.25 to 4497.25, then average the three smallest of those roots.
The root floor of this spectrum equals 2.8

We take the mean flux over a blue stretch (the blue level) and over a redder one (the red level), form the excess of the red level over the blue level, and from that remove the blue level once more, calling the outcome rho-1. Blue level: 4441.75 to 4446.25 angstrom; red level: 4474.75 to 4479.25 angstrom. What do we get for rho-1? -7.5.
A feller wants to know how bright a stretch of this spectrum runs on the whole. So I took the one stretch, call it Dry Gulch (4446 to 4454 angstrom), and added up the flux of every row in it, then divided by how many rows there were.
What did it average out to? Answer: 9.5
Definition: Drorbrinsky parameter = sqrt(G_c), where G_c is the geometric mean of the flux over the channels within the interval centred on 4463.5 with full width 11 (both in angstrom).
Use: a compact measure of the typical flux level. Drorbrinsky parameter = 2.64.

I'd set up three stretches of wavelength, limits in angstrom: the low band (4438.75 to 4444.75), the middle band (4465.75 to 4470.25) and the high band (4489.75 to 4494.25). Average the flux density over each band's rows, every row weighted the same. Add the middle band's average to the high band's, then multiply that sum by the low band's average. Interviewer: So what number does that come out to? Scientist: 166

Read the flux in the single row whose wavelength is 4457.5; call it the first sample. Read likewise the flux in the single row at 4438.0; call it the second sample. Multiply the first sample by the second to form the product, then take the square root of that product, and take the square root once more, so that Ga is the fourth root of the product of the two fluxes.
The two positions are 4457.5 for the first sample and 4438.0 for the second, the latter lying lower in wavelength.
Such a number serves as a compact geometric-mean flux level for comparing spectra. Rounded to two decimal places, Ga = 2.73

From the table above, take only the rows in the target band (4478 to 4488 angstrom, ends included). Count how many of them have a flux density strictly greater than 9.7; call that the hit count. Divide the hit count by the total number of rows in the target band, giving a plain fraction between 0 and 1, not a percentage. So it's 0.7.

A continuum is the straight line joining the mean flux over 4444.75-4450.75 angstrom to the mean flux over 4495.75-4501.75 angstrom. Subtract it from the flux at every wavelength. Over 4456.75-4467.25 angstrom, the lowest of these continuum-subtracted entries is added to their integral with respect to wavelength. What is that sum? -44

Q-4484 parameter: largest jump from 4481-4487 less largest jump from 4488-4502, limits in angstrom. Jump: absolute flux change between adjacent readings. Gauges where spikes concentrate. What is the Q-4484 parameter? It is -1.9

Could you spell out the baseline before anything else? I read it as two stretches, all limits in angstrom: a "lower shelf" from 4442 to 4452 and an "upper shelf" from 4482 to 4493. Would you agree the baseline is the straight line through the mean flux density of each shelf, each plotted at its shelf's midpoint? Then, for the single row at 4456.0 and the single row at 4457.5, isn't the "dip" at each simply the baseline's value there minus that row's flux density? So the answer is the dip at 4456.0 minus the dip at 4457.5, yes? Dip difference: 1.4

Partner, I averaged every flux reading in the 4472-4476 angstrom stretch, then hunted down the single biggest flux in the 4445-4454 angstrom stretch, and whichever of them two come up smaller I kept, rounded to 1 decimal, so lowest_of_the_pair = 9.6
